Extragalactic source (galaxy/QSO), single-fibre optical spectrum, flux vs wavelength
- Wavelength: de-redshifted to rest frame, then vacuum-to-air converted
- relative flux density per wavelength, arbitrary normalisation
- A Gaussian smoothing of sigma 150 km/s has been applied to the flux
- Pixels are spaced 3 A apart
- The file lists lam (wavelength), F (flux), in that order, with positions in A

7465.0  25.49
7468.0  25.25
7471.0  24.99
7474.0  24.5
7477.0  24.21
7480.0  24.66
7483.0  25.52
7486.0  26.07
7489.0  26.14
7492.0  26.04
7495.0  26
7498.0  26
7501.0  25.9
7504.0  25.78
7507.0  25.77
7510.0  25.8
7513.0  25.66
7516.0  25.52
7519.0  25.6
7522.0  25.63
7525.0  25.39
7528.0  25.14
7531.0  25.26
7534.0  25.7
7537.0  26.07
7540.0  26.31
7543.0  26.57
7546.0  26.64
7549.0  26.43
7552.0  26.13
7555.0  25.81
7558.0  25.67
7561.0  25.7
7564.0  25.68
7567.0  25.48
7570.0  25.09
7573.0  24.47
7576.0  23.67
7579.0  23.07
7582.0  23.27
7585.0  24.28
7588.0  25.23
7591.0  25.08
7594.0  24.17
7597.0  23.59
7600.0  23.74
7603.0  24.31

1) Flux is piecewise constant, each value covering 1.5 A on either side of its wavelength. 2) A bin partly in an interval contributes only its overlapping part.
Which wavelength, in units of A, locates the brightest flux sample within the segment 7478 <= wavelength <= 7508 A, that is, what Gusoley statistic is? 7489.0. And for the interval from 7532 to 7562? 7546.0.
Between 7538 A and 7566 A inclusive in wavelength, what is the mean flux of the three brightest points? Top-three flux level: 26.5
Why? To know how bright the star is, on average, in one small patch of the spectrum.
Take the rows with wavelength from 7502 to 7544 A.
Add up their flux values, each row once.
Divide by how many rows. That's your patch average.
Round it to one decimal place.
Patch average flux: 25.7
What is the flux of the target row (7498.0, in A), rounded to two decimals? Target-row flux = 26.00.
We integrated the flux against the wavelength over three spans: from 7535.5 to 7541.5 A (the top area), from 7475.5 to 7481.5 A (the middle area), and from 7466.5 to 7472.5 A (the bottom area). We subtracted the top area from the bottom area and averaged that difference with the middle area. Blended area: 70.1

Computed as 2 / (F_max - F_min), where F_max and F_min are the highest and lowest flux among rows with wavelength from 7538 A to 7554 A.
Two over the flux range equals 3.9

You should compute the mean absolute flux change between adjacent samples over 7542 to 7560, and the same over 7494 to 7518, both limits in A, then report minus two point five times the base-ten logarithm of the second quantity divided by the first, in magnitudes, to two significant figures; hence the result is 1.1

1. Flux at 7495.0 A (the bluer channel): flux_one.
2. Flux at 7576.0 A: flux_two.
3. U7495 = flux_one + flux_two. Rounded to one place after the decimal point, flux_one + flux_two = 49.7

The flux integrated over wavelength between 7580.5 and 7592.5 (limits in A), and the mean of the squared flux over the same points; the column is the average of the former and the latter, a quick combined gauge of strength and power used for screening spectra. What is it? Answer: 446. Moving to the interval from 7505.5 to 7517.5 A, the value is 484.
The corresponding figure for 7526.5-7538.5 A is 480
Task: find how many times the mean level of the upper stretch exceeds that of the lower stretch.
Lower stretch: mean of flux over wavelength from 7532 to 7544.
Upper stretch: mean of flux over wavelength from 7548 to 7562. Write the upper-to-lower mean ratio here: 0.99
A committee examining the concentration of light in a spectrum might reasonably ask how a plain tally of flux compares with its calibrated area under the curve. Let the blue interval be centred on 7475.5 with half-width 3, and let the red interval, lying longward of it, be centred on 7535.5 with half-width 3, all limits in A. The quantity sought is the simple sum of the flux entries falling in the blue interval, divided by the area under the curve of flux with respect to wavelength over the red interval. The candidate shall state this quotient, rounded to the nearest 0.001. 0.314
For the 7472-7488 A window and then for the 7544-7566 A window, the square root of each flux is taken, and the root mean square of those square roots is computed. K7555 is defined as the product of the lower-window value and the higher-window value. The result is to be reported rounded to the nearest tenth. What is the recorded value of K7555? 25.5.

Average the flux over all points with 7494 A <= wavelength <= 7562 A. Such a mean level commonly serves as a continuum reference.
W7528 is 25.85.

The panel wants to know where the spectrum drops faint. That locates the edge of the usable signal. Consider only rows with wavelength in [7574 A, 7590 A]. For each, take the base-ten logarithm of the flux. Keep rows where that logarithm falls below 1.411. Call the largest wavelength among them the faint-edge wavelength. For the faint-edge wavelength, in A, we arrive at 7588.0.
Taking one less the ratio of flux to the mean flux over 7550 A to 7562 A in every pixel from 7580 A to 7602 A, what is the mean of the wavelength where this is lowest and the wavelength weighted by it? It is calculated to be 7589.6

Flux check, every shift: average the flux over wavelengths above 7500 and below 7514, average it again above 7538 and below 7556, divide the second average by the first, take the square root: 1.01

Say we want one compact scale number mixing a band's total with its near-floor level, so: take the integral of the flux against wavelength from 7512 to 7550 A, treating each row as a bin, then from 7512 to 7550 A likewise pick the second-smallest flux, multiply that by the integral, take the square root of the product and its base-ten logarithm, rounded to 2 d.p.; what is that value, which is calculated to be 2.20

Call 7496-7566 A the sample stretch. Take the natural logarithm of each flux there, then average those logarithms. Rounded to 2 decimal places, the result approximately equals 3.25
